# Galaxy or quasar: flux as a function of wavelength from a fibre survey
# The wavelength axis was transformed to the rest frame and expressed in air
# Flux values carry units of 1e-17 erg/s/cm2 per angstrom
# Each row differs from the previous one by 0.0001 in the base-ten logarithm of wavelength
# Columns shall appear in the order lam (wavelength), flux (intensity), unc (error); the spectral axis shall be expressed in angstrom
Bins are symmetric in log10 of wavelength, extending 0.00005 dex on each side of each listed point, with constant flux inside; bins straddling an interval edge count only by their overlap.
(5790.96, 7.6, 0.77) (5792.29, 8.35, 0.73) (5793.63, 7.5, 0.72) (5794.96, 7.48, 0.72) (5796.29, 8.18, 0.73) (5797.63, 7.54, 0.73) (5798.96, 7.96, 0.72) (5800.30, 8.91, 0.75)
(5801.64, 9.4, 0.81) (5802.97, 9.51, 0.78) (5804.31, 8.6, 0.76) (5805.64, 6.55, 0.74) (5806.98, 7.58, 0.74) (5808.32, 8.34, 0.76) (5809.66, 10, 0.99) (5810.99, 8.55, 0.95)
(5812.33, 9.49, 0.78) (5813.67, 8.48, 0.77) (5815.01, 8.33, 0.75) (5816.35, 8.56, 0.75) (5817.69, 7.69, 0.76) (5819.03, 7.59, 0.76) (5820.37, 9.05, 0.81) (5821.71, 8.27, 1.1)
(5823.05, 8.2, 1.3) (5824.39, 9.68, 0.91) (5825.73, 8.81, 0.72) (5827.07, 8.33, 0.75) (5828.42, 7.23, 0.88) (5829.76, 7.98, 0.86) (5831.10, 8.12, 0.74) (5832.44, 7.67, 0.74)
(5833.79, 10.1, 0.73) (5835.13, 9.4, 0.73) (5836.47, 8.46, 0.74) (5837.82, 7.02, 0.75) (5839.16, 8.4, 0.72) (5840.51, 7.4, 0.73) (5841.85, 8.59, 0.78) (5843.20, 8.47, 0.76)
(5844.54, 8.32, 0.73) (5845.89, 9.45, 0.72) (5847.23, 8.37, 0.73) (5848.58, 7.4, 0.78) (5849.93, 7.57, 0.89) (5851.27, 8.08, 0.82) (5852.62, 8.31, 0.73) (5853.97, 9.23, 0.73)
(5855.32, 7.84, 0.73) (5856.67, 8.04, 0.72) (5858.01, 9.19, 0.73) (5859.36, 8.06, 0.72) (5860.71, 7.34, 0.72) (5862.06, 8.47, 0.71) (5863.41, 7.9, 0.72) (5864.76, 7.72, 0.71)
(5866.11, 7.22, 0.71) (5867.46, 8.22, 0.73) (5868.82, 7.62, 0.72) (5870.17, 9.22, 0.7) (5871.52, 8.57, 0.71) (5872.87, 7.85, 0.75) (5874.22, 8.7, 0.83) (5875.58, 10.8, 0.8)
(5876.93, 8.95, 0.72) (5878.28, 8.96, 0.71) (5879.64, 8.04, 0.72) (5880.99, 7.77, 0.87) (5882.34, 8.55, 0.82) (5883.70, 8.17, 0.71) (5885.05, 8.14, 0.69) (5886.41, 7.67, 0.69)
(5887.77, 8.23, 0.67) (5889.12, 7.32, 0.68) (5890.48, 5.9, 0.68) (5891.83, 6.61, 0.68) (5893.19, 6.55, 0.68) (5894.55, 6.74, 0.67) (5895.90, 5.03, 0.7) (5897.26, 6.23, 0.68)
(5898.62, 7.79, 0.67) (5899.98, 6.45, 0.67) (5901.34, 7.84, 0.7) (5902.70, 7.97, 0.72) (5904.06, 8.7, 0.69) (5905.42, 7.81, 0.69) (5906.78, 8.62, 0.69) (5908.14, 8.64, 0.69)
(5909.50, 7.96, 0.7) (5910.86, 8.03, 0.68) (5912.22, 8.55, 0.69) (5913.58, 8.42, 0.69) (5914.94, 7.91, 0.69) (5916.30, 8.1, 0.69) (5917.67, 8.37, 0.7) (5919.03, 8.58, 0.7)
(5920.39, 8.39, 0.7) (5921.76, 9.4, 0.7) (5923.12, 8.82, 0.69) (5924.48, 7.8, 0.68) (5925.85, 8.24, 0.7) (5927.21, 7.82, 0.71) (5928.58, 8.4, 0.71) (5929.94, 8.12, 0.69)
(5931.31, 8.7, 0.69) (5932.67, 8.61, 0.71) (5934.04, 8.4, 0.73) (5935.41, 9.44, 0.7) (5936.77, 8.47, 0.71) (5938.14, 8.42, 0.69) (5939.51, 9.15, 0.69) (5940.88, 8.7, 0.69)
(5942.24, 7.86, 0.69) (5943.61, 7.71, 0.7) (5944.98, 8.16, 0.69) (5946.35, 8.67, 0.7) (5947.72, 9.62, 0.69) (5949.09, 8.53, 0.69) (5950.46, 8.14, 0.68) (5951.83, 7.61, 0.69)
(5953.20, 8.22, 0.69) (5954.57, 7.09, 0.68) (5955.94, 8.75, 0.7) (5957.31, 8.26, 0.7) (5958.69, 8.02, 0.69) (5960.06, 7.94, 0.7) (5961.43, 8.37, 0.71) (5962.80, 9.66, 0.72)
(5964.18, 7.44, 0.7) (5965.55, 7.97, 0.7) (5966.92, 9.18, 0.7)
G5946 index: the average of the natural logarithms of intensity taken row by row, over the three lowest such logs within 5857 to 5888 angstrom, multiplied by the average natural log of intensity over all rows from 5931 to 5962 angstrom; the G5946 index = 4.25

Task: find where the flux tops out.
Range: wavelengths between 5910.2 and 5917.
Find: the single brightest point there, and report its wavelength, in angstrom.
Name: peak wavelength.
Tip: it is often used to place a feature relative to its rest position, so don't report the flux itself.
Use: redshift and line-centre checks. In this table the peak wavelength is 5912.22 angstrom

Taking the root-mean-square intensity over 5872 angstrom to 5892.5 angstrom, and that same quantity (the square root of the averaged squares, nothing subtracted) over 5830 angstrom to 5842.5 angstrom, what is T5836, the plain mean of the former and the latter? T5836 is 8.29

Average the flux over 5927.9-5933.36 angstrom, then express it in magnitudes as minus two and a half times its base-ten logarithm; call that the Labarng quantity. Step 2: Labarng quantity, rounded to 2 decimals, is -2.32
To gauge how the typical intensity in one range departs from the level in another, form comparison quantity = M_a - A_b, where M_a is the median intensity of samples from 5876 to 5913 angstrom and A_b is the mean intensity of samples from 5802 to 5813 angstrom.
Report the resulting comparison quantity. -0.6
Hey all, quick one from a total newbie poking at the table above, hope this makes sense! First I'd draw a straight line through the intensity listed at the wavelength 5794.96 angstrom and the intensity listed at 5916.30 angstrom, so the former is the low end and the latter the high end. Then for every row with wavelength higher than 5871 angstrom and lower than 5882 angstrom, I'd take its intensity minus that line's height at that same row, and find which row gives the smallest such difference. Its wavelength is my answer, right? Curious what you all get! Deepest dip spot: 5880.99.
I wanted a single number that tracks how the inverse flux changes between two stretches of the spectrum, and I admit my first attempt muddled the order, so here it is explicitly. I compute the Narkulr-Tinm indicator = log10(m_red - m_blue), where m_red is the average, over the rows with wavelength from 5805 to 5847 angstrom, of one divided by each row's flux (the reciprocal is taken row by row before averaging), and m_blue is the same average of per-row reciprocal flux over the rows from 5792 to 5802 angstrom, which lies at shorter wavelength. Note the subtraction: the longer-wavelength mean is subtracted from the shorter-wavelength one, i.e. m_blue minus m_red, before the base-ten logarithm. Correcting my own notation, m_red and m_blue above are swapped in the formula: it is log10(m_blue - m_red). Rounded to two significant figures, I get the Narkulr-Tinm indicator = -2.5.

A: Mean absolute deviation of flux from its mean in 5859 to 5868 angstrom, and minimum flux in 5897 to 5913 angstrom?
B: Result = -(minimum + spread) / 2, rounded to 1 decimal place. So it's -3.3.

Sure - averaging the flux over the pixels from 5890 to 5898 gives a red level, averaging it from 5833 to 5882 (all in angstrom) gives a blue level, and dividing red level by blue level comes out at 0.74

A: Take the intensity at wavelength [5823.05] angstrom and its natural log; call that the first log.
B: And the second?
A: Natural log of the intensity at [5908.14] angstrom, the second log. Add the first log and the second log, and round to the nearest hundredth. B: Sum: 4.26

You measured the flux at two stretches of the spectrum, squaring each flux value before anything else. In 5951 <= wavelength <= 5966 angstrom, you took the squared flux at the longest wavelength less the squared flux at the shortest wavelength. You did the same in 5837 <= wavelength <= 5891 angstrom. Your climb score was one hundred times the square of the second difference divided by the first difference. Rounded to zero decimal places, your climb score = 3733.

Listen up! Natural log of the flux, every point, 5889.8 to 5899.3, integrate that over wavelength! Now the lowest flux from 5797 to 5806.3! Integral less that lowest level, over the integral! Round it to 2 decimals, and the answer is 0.63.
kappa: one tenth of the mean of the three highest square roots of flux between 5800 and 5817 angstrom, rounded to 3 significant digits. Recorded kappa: 0.311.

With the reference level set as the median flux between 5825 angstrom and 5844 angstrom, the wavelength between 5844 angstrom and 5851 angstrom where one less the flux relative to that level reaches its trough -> 5845.89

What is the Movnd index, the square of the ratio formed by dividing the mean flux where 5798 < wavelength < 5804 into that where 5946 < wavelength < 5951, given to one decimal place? 1.0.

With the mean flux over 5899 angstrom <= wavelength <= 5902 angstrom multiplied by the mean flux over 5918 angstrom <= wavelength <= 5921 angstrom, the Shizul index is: 61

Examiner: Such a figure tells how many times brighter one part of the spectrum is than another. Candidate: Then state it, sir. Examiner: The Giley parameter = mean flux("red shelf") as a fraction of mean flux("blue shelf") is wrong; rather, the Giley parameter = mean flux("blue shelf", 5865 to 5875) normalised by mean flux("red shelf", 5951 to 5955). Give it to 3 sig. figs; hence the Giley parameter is 1.07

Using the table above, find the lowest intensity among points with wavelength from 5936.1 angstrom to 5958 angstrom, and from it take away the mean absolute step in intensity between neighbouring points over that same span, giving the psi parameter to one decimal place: 6.4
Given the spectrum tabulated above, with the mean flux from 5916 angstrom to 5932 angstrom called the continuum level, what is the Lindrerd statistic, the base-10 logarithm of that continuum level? 0.924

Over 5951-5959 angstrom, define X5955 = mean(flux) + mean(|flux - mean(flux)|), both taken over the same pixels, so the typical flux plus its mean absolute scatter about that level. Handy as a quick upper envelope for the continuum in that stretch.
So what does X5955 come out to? 8.42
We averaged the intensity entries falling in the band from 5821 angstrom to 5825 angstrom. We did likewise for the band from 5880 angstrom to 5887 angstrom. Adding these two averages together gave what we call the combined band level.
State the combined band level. 16.8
